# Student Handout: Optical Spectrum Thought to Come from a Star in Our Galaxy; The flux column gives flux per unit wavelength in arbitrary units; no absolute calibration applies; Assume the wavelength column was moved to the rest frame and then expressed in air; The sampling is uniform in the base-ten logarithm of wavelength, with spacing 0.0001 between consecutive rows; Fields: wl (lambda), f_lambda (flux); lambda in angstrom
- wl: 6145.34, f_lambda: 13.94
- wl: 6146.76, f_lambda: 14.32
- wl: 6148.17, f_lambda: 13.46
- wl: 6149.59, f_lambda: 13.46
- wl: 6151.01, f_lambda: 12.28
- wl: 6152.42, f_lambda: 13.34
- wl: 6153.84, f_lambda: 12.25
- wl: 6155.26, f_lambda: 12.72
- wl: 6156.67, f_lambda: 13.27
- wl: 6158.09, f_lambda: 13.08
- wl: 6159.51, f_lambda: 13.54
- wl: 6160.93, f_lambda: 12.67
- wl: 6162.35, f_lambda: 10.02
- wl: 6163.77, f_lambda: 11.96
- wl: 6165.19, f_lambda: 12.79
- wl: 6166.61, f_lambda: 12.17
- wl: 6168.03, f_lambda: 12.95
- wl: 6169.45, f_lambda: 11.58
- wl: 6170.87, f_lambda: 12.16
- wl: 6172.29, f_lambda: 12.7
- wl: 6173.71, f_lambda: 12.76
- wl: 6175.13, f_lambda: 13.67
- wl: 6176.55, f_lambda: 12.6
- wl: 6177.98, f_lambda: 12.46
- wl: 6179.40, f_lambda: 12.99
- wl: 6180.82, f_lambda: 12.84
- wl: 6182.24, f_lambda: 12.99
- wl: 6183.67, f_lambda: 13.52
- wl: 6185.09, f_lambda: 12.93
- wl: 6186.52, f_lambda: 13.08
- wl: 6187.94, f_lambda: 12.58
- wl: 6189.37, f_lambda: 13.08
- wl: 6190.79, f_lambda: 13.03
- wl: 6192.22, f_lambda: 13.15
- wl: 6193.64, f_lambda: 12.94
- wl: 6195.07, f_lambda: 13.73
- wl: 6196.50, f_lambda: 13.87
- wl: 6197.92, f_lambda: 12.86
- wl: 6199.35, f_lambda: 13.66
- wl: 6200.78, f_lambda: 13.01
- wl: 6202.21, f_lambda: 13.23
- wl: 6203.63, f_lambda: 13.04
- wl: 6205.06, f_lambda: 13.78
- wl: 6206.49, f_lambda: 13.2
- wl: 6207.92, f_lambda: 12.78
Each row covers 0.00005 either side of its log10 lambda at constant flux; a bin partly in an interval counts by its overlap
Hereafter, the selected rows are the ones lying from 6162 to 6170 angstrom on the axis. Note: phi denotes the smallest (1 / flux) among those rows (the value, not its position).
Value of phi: 0.077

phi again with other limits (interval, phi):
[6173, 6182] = 0.073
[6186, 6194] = 0.076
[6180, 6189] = 0.074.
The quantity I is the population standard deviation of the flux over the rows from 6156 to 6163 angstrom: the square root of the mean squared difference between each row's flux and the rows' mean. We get 1.28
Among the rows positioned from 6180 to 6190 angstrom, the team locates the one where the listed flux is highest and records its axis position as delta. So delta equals 6183.67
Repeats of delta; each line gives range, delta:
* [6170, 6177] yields 6175.13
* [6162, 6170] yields 6168.03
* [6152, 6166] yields 6159.51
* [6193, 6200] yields 6196.50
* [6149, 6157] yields 6149.59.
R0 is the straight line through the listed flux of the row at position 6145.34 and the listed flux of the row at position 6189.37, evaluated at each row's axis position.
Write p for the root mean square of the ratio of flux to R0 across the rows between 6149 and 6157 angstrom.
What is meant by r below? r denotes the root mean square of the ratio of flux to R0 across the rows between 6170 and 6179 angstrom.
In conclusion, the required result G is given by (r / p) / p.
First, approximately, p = 0.94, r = 0.95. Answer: 1.09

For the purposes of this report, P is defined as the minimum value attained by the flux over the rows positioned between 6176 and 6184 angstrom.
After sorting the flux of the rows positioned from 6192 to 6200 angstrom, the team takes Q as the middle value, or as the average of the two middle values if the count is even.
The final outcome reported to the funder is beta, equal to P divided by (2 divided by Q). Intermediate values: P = 12.46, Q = 13.4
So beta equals 83.5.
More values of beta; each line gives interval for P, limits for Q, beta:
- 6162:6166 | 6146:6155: 67.1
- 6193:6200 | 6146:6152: 86.5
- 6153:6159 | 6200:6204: 79.9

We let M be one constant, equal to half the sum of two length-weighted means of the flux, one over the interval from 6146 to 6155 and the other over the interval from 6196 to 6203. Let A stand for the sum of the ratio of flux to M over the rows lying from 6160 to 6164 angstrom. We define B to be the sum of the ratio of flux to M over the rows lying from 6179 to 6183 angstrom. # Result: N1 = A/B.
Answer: 0.89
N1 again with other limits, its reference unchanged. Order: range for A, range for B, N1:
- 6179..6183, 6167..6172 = 1.06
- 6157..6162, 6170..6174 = 1.04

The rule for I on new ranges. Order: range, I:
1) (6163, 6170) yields 0.51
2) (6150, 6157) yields 0.47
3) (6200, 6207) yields 0.28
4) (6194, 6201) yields 0.41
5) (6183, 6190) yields 0.30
